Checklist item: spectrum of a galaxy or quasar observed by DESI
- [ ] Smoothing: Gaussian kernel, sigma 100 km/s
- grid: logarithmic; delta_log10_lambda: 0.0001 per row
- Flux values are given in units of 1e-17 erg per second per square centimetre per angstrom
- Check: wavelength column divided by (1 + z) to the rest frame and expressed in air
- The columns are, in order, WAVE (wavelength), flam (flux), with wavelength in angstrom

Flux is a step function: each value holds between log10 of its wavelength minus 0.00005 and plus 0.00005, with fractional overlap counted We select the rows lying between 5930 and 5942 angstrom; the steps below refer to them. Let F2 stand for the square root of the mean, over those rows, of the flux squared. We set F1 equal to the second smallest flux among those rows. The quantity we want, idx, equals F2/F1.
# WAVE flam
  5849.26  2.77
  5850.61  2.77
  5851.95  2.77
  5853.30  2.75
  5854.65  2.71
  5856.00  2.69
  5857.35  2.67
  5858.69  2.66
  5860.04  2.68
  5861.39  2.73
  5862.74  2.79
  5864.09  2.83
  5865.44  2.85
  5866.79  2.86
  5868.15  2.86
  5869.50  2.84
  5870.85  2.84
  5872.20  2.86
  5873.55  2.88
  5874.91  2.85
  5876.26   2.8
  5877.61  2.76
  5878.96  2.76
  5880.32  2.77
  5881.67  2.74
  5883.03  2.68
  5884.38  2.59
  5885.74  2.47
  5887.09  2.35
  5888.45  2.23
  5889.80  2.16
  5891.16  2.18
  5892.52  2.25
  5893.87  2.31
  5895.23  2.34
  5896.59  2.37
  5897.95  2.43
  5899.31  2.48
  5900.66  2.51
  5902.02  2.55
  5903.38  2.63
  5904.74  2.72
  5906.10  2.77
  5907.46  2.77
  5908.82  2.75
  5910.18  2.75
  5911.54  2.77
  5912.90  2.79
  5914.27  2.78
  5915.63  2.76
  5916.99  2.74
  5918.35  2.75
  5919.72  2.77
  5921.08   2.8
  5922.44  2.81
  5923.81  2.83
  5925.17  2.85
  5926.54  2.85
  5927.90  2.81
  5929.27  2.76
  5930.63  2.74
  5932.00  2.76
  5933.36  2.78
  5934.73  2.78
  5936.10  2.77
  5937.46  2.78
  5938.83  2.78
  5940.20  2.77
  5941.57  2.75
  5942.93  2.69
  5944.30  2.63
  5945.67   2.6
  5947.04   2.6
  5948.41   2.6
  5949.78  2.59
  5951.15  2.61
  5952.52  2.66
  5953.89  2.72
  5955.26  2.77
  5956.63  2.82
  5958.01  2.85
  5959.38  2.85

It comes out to 1.01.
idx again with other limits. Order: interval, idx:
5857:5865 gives 1.02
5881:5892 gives 1.12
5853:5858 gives 1.01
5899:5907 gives 1.04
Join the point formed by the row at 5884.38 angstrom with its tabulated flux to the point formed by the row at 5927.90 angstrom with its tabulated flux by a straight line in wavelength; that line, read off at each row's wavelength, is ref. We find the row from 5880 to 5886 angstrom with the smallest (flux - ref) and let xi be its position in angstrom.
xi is 5885.74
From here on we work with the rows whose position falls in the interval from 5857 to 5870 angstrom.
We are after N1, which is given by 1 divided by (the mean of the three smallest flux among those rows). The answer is 0.375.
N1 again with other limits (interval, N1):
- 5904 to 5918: 0.365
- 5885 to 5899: 0.457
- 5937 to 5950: 0.385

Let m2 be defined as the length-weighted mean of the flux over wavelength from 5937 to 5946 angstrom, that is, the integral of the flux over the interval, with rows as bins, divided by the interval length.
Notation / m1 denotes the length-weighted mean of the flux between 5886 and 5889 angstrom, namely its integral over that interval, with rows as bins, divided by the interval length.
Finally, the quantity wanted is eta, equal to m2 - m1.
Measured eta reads 0.4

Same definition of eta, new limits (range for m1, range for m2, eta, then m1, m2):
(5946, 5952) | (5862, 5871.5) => 0.2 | 2.60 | 2.84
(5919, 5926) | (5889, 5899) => -0.5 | 2.81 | 2.30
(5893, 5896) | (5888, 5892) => -0.1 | 2.32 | 2.19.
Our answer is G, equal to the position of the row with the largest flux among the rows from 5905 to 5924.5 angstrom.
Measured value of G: 5923.81 angstrom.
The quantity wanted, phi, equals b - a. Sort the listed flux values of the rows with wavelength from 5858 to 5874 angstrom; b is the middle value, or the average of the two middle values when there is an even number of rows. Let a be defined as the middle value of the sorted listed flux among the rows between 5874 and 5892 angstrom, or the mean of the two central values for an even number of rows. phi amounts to 0.16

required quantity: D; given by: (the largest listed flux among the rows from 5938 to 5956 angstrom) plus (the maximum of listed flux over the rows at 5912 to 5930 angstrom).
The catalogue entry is 5.63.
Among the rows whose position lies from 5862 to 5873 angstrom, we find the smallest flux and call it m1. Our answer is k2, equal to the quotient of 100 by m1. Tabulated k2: 36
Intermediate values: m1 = 2.79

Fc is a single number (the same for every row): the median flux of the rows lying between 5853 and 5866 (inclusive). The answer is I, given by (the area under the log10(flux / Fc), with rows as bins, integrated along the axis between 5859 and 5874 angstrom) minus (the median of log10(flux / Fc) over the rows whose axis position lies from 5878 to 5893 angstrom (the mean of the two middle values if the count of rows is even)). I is 0.26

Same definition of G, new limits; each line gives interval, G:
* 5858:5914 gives 5873.55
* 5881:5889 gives 5881.67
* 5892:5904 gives 5903.38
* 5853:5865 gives 5864.09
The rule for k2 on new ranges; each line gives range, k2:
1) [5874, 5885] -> 39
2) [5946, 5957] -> 39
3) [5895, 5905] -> 43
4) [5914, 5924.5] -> 36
